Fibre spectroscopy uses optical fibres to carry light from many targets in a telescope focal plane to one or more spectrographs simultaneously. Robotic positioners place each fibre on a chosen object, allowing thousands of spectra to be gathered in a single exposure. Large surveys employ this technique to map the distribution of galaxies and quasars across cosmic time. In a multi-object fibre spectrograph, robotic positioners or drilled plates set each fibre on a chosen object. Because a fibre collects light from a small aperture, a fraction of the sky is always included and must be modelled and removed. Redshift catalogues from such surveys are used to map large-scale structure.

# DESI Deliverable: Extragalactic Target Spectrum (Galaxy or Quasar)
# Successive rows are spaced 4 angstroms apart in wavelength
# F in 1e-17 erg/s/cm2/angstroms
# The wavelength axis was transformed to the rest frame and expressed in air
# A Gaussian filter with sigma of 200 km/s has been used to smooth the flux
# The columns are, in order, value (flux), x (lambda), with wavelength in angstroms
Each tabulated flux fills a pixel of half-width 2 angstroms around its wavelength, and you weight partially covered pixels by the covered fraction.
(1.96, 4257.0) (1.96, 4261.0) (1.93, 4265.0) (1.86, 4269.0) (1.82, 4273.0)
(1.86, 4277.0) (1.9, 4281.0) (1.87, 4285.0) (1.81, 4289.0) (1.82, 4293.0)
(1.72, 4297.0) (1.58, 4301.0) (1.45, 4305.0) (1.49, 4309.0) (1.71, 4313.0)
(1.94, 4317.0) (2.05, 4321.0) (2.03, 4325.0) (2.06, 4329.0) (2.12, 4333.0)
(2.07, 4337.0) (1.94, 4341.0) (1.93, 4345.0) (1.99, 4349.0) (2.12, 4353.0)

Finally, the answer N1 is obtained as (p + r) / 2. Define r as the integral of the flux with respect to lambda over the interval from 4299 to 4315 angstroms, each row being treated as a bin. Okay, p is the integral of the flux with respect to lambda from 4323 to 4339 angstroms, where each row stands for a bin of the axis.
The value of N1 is 29.0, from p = 33.1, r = 24.9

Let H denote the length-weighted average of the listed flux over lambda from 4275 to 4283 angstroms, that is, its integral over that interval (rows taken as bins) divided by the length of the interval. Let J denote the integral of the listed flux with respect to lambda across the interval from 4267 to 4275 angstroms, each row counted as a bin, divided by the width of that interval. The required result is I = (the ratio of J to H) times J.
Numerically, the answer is 1.80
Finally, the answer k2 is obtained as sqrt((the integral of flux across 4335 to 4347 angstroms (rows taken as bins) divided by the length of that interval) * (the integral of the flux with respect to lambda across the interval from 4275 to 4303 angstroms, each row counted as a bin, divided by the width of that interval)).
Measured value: 1.88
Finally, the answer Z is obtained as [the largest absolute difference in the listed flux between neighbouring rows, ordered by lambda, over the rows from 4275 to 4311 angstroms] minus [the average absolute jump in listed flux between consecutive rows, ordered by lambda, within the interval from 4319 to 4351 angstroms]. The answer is 0.09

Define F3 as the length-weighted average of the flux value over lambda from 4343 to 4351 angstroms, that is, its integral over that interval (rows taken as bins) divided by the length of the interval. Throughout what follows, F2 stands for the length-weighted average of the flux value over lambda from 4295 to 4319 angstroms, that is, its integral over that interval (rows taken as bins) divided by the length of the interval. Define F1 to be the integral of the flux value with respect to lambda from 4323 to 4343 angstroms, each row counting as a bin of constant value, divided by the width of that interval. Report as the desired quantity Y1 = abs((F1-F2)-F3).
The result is 1.6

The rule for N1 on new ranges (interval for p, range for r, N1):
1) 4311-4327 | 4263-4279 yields 30.4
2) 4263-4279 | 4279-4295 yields 29.7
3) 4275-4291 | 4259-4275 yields 30.0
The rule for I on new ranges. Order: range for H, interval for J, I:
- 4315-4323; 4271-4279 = 1.70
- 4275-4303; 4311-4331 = 2.14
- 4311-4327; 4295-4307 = 1.30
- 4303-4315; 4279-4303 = 2.05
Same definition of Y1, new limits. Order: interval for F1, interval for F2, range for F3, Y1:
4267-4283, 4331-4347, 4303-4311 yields 1.6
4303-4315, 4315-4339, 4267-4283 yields 2.4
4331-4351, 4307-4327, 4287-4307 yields 1.5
